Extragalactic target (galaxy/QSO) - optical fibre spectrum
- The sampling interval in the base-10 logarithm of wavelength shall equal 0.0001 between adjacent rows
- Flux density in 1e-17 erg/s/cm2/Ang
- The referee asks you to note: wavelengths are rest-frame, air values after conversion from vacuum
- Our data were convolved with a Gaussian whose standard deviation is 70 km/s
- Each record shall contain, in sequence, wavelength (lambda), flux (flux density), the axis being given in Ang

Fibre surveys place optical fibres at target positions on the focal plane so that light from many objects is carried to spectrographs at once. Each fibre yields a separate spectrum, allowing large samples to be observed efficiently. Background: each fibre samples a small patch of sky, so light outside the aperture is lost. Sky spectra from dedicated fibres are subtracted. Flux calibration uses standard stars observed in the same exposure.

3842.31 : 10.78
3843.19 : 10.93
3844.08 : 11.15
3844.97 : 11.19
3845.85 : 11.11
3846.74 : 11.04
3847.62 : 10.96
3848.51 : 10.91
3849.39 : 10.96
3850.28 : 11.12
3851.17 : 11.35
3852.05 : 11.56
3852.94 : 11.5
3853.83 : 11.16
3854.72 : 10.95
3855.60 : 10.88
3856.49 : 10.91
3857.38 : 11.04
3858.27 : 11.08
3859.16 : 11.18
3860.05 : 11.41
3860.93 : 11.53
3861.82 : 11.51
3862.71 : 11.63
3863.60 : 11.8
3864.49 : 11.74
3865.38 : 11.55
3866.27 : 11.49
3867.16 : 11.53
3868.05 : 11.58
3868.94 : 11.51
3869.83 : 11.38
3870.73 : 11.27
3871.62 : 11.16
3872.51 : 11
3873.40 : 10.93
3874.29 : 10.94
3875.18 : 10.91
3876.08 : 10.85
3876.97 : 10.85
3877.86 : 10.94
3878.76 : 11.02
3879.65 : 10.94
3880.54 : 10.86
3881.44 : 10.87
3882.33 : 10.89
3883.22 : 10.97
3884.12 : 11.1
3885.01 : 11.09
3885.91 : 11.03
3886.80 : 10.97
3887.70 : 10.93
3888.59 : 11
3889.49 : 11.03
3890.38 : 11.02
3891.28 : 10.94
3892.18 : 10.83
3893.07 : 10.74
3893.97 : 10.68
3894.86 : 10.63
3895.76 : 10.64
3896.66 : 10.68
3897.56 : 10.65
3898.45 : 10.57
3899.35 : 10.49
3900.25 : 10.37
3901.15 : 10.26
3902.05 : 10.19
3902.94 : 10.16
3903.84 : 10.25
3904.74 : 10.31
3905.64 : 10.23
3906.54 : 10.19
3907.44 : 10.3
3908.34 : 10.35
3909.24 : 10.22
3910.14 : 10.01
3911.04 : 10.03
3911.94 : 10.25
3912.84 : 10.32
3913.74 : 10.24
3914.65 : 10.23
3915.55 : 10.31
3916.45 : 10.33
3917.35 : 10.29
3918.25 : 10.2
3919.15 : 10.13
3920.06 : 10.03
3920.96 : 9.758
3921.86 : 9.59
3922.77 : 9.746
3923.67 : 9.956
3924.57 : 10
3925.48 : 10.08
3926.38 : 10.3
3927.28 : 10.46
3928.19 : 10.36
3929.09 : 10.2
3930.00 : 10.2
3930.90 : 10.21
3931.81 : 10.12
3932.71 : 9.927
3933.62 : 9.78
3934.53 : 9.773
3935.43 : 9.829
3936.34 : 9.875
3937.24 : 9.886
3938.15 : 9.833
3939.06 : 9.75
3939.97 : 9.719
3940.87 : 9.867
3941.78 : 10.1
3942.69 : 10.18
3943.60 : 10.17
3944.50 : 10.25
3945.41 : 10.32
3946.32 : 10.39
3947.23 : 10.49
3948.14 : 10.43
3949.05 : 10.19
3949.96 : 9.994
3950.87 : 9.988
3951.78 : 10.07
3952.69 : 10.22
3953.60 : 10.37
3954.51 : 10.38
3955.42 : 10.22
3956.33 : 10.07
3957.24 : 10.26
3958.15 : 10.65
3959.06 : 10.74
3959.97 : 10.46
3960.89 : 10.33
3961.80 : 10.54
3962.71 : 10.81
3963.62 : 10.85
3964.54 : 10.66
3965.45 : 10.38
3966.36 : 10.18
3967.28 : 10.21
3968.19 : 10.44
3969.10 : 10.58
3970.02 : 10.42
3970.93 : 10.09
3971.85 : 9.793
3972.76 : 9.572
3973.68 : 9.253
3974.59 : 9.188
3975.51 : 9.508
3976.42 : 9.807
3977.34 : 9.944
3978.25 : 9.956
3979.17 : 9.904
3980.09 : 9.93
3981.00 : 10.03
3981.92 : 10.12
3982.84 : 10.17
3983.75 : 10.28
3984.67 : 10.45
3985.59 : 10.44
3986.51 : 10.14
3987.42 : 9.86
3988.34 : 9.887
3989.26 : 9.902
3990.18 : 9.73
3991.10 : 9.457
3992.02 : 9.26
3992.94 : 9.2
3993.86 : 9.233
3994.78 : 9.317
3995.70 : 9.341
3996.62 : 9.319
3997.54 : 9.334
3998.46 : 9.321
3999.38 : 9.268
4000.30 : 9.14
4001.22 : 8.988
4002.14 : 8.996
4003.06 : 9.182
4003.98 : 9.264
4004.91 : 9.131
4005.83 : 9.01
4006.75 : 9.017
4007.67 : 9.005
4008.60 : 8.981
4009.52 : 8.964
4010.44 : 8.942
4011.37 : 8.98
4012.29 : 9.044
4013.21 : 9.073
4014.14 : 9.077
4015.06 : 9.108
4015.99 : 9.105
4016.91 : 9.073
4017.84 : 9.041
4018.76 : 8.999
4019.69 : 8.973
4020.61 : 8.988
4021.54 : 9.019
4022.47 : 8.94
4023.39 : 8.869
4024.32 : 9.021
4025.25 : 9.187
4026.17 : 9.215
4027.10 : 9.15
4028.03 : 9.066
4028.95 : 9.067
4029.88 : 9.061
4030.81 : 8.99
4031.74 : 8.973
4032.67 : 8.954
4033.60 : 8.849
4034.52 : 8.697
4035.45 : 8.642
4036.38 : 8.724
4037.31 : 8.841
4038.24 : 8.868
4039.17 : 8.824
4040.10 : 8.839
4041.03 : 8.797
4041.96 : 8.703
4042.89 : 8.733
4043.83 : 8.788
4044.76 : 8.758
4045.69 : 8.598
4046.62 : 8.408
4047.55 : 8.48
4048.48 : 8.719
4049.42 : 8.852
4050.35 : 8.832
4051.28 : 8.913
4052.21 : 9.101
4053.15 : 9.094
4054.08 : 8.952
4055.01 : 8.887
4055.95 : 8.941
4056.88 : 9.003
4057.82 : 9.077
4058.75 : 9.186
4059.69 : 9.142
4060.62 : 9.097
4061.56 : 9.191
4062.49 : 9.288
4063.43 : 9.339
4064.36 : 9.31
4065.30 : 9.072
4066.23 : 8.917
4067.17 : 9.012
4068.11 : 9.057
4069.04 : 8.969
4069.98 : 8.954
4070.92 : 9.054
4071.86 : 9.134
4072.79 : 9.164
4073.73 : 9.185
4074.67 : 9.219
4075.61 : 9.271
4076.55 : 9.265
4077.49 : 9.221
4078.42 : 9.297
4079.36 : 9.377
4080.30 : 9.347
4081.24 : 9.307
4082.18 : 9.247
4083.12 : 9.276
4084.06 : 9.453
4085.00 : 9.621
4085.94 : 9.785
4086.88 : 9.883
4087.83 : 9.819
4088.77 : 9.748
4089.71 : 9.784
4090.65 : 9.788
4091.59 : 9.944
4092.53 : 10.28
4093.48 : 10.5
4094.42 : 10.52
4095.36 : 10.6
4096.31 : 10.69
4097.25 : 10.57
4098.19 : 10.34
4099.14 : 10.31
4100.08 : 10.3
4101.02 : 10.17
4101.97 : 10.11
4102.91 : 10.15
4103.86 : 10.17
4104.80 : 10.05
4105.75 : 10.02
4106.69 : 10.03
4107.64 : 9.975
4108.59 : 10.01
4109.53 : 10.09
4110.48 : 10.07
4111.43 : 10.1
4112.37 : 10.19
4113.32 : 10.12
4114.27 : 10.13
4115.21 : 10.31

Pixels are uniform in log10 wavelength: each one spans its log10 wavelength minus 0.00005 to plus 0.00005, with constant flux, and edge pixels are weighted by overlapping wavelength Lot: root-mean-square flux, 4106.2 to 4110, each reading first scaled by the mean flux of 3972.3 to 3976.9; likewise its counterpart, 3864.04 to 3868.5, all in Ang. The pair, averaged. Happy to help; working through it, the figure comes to 1.14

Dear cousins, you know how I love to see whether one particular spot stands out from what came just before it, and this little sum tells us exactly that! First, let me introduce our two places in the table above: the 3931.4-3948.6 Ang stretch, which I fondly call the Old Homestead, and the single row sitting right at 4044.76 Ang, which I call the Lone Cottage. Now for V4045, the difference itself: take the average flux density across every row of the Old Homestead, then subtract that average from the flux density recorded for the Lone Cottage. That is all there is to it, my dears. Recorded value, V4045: -1.3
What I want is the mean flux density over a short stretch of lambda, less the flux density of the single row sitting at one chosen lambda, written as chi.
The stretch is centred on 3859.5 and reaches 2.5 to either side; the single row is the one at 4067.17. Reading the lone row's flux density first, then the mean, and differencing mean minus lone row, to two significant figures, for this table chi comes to 2.3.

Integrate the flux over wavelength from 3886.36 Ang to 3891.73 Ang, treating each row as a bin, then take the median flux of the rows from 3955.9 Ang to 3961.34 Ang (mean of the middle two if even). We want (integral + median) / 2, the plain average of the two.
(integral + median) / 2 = 34.7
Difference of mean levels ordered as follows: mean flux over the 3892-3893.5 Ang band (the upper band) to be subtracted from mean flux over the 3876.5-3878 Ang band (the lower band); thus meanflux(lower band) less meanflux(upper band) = 0.1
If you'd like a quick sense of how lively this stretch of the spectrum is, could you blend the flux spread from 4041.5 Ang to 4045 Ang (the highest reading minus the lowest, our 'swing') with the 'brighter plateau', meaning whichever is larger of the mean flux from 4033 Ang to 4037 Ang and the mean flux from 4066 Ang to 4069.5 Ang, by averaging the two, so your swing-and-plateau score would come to 4.54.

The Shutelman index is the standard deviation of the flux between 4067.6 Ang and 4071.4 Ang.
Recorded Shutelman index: 0.05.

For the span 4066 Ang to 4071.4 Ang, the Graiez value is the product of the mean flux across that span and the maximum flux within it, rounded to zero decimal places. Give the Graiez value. 81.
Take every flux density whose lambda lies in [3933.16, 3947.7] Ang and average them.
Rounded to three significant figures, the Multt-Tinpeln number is 10.0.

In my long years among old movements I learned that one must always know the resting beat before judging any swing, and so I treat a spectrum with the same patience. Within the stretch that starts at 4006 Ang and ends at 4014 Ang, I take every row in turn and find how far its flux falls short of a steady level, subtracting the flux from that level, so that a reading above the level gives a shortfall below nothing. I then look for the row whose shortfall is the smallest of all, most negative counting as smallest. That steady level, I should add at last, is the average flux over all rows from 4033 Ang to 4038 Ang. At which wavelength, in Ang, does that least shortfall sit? 4013.21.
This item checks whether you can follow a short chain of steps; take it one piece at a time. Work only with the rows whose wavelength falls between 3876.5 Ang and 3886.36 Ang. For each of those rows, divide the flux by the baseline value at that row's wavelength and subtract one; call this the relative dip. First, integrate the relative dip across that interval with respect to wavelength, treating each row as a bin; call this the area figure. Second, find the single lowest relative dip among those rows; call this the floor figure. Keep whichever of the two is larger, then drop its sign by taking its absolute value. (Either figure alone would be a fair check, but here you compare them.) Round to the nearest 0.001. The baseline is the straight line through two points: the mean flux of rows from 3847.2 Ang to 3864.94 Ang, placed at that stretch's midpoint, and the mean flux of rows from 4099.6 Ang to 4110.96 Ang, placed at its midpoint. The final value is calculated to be 0.028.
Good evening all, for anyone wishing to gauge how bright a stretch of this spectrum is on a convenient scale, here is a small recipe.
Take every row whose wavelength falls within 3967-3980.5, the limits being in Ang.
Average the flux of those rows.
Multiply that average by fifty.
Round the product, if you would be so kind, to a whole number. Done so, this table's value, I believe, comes 495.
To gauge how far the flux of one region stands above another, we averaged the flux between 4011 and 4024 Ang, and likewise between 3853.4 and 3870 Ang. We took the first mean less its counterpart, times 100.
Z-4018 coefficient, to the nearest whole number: -234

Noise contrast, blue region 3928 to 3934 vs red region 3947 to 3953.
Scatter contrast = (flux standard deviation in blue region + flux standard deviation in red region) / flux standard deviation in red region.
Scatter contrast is 2.0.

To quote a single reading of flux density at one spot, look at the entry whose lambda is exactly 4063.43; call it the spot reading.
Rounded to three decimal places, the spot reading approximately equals 9.339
